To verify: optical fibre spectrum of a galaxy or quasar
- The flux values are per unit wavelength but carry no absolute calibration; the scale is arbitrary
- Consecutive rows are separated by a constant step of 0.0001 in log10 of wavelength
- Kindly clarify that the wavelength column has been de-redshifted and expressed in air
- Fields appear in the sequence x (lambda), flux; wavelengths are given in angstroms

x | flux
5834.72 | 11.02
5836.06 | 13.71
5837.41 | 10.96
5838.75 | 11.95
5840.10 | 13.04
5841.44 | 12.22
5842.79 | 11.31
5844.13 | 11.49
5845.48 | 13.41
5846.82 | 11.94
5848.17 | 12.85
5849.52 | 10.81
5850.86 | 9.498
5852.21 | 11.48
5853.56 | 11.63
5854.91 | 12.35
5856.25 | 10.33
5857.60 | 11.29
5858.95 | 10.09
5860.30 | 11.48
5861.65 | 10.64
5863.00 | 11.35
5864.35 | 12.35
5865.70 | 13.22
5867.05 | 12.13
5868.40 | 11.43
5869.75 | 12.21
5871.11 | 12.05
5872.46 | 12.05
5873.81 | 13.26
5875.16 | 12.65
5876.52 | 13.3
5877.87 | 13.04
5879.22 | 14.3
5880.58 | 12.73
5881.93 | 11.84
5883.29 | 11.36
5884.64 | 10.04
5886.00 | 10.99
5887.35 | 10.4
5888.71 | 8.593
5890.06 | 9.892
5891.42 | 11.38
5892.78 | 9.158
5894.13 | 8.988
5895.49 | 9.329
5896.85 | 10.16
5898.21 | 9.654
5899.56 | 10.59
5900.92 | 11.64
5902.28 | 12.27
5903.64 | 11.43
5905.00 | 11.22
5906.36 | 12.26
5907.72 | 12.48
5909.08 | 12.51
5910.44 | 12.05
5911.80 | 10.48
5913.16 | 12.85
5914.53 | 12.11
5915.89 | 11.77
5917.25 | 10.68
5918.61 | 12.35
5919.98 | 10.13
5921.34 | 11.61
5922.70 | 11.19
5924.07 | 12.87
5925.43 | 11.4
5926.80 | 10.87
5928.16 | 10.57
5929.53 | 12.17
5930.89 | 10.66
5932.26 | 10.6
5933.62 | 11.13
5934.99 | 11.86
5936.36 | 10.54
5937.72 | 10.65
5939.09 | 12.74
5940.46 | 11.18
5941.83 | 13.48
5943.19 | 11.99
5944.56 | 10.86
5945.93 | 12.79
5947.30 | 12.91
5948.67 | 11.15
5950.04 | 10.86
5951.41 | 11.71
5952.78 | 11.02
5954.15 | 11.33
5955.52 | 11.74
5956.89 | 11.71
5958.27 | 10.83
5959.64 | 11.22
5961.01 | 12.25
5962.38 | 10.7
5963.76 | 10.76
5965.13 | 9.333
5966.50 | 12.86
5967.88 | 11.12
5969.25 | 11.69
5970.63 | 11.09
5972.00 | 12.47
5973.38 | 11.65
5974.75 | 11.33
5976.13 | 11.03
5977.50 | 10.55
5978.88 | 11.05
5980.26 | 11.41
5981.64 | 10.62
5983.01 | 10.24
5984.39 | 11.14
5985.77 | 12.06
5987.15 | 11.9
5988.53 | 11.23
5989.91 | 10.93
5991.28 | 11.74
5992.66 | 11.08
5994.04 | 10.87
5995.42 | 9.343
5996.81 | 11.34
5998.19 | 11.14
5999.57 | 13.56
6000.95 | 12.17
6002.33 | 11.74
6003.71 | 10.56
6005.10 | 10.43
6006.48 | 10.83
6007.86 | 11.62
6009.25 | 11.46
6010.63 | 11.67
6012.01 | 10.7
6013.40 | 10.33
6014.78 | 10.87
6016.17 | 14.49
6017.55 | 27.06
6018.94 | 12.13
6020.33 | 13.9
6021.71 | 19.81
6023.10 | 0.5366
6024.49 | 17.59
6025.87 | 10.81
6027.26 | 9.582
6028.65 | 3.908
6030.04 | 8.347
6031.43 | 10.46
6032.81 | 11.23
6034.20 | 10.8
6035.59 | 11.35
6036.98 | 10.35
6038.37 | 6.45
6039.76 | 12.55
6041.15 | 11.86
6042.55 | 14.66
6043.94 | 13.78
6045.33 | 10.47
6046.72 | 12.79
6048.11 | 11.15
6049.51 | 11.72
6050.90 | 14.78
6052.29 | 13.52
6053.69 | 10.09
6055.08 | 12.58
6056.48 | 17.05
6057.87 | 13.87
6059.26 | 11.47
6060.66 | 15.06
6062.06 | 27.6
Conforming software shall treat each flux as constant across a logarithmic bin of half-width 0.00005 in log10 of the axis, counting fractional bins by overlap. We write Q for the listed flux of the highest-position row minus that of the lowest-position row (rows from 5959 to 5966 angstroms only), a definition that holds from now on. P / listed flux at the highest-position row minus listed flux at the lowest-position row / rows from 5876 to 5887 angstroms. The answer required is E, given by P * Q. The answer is 4.4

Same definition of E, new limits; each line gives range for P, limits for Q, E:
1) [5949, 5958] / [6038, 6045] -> 6.2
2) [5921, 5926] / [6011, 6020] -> -0.3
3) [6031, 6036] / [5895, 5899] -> 0.3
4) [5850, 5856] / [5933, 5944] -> 2.5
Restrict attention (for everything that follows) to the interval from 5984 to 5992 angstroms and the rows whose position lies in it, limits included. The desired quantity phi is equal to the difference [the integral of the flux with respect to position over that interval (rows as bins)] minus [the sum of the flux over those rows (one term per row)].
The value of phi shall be 23.1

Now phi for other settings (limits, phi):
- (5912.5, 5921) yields 29.0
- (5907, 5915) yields 24.1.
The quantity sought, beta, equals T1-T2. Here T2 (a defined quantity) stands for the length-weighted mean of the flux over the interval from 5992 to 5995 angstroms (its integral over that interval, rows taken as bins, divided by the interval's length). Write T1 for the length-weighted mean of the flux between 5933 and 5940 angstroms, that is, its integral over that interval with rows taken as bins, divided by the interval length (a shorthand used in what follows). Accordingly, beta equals 0.5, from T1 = 11.4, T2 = 10.8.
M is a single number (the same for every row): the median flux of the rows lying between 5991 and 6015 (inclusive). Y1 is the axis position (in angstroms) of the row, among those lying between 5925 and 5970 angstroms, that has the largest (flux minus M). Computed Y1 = 5941.83 angstroms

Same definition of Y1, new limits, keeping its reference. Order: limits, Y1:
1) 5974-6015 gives 5999.57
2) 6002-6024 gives 6017.55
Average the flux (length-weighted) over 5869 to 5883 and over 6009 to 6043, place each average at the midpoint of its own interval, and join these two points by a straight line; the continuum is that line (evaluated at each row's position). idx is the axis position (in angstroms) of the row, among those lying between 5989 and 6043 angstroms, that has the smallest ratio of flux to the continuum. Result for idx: 6023.10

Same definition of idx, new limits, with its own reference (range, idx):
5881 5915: 5888.71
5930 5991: 5965.13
